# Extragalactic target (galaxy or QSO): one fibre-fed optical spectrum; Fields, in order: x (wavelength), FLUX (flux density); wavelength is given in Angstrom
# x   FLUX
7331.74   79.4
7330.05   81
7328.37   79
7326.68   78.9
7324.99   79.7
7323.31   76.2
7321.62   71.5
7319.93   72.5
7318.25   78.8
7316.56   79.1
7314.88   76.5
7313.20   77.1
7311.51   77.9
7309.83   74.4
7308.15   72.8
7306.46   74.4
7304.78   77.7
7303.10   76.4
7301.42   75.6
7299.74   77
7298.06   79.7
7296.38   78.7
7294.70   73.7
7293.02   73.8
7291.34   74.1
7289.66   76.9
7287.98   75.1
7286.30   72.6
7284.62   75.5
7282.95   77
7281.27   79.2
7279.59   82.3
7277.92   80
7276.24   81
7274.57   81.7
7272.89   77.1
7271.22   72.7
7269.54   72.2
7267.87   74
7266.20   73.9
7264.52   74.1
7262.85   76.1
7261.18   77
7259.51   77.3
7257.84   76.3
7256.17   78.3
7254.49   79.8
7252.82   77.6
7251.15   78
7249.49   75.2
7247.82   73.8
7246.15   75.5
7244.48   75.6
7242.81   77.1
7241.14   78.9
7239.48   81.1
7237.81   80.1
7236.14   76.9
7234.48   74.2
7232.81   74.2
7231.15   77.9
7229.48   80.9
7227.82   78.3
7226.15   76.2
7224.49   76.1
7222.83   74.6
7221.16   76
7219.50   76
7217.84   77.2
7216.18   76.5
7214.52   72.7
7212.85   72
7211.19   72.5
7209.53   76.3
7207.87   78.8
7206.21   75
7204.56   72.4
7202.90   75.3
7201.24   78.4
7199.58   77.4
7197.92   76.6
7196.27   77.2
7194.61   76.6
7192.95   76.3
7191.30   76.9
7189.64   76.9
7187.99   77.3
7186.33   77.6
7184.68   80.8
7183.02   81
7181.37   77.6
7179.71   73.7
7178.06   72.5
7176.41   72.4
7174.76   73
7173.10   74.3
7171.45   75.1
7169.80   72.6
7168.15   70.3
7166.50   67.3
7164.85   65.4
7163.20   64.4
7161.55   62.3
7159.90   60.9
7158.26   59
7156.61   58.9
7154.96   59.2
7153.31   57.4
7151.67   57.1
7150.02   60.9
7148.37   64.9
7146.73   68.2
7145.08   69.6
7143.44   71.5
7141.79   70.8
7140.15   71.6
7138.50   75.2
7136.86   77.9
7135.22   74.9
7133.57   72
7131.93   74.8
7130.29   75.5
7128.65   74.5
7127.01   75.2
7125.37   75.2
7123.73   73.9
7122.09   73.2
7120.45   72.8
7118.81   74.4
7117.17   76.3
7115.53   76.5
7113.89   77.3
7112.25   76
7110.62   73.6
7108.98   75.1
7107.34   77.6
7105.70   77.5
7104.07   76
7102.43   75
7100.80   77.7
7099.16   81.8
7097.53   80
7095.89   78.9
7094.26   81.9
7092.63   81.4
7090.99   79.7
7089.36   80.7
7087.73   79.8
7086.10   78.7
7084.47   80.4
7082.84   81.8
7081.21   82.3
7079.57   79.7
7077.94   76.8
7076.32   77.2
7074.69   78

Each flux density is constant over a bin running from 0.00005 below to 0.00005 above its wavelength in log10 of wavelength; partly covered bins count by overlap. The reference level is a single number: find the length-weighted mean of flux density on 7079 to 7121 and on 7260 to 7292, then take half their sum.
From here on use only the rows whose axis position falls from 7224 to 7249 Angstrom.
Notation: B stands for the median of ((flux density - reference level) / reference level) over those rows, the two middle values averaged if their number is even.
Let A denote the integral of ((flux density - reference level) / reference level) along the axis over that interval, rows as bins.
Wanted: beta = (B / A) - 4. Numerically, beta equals -3.92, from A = -0.07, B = -0.006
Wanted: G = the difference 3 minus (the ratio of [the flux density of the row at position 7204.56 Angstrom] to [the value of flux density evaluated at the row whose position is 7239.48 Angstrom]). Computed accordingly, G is 2.11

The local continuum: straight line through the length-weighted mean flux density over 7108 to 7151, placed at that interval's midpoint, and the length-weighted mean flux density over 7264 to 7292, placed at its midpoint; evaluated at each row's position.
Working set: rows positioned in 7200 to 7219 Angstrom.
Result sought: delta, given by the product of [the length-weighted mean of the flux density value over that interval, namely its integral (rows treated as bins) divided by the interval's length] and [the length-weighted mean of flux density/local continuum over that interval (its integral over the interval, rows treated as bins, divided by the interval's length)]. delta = 76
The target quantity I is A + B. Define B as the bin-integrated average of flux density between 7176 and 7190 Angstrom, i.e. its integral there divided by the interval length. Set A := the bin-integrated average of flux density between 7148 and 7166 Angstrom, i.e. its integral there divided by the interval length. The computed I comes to 138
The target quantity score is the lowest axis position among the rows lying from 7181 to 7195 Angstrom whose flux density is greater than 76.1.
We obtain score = 7181.37 Angstrom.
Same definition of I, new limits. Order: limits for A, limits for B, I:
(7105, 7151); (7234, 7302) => 150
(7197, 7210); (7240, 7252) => 153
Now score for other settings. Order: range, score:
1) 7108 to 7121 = 7113.89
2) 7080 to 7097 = 7081.21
